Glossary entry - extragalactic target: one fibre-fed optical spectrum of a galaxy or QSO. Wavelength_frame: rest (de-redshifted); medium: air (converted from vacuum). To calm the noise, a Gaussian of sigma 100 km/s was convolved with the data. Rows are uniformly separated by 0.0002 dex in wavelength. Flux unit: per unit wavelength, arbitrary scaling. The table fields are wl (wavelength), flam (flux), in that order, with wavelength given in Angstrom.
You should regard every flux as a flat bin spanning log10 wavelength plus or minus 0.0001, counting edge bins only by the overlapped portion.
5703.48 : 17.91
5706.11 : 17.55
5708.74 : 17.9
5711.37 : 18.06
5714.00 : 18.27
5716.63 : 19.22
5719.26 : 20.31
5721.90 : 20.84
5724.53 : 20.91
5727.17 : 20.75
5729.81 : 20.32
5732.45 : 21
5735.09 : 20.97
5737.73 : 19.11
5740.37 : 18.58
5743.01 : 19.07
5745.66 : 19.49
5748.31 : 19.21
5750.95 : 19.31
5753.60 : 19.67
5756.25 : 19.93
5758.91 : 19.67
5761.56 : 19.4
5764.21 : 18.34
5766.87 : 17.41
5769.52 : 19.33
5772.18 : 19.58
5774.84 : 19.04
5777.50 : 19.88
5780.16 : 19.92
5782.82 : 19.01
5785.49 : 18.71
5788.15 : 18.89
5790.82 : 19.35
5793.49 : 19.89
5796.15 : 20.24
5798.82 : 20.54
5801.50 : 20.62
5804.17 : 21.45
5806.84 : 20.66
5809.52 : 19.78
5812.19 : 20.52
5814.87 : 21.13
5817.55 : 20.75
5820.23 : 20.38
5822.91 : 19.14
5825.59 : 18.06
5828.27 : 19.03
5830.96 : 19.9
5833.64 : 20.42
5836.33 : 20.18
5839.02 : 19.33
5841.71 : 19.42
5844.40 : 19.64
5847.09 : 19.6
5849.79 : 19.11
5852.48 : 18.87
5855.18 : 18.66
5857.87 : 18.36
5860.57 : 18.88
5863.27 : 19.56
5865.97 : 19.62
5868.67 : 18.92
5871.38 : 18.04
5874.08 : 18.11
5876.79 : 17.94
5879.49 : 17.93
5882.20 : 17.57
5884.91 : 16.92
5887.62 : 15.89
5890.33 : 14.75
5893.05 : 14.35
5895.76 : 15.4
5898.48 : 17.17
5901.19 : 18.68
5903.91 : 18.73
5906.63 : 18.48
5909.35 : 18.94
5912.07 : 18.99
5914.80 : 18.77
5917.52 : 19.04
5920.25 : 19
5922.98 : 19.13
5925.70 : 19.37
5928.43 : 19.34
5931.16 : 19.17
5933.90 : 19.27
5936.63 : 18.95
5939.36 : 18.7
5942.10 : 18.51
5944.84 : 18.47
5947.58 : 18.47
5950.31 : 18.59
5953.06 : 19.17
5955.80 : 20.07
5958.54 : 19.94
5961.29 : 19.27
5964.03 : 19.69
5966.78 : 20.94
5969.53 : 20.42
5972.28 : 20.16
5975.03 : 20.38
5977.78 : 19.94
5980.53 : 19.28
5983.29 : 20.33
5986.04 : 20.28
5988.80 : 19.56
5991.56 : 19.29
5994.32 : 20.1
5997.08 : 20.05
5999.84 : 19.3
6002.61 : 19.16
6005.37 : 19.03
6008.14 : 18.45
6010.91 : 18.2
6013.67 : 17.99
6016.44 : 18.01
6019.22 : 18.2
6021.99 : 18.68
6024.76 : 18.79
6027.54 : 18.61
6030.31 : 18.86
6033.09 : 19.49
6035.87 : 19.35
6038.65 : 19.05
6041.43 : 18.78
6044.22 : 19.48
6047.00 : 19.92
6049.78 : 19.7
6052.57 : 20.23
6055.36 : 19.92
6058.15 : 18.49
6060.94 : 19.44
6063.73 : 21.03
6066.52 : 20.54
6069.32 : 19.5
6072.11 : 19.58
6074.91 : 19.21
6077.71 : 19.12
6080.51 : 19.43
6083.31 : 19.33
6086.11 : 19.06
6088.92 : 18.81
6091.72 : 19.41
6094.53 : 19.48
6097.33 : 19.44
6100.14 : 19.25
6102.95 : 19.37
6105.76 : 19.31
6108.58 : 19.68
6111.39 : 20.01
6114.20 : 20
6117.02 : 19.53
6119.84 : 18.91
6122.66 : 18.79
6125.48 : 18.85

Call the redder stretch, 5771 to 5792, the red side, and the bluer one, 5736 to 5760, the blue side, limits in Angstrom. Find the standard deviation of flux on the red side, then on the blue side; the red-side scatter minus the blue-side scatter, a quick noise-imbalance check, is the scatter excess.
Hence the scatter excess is 0.05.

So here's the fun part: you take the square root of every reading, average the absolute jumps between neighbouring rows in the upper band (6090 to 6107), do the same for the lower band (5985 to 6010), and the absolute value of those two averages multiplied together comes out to 0.0005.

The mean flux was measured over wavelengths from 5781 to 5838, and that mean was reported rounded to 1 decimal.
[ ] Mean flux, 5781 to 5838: 19.9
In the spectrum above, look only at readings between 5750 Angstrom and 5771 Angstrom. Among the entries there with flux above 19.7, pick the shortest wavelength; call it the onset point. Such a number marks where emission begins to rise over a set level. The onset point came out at 5756.25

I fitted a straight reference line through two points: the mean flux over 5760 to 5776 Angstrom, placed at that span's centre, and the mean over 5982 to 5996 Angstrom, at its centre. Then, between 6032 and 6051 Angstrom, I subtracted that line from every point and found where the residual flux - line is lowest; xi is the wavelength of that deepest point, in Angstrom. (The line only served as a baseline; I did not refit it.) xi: 6041.43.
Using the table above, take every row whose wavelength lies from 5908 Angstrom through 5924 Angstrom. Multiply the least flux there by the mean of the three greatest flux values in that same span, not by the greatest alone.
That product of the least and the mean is 358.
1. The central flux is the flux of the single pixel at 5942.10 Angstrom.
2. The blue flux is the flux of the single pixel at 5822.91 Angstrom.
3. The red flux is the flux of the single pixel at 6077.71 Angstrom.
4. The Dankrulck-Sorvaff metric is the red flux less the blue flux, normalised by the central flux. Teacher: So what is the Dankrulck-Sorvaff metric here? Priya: 0.00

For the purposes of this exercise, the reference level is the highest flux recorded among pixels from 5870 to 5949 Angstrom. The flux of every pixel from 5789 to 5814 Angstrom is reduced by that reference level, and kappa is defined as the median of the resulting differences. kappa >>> 1.15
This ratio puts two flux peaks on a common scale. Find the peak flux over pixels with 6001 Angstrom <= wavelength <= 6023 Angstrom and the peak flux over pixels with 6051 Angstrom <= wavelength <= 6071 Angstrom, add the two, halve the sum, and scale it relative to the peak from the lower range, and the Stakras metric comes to 1.05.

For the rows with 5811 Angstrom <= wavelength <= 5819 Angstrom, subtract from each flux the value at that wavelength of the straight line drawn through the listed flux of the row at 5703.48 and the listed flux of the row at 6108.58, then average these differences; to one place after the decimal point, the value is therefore 2.4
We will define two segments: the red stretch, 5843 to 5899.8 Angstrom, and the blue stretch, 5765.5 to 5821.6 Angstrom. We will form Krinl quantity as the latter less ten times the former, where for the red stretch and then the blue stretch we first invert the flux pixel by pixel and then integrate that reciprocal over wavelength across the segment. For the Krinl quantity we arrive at -29.22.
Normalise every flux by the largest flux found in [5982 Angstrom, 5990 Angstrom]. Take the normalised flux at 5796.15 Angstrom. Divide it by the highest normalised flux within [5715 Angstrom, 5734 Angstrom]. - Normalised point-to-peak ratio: 0.96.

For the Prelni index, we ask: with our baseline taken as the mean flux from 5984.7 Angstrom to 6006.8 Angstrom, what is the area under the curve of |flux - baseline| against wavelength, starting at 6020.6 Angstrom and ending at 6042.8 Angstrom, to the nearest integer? 14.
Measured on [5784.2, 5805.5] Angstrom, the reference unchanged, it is 18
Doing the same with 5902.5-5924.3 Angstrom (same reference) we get 15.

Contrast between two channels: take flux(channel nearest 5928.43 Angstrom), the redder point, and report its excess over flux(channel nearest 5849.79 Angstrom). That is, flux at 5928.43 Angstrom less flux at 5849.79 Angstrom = 0.23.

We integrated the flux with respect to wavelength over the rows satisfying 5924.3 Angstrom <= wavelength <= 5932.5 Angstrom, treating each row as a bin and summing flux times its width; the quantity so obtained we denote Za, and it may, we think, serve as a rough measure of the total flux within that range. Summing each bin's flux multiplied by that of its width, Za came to 158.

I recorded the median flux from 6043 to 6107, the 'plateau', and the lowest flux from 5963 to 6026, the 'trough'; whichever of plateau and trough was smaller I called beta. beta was 18.0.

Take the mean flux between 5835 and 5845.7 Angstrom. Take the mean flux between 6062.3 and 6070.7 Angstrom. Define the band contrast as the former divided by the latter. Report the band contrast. 0.965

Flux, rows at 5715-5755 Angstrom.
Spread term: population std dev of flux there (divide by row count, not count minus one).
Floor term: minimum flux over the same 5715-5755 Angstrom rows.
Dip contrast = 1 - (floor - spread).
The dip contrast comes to -16.8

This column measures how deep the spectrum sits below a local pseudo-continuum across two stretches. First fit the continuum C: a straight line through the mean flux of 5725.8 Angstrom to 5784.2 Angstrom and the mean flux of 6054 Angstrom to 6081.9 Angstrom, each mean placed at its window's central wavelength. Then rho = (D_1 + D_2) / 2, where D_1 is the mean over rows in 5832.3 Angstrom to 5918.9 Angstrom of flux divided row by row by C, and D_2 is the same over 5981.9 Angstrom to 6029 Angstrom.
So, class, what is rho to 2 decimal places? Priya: 0.95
